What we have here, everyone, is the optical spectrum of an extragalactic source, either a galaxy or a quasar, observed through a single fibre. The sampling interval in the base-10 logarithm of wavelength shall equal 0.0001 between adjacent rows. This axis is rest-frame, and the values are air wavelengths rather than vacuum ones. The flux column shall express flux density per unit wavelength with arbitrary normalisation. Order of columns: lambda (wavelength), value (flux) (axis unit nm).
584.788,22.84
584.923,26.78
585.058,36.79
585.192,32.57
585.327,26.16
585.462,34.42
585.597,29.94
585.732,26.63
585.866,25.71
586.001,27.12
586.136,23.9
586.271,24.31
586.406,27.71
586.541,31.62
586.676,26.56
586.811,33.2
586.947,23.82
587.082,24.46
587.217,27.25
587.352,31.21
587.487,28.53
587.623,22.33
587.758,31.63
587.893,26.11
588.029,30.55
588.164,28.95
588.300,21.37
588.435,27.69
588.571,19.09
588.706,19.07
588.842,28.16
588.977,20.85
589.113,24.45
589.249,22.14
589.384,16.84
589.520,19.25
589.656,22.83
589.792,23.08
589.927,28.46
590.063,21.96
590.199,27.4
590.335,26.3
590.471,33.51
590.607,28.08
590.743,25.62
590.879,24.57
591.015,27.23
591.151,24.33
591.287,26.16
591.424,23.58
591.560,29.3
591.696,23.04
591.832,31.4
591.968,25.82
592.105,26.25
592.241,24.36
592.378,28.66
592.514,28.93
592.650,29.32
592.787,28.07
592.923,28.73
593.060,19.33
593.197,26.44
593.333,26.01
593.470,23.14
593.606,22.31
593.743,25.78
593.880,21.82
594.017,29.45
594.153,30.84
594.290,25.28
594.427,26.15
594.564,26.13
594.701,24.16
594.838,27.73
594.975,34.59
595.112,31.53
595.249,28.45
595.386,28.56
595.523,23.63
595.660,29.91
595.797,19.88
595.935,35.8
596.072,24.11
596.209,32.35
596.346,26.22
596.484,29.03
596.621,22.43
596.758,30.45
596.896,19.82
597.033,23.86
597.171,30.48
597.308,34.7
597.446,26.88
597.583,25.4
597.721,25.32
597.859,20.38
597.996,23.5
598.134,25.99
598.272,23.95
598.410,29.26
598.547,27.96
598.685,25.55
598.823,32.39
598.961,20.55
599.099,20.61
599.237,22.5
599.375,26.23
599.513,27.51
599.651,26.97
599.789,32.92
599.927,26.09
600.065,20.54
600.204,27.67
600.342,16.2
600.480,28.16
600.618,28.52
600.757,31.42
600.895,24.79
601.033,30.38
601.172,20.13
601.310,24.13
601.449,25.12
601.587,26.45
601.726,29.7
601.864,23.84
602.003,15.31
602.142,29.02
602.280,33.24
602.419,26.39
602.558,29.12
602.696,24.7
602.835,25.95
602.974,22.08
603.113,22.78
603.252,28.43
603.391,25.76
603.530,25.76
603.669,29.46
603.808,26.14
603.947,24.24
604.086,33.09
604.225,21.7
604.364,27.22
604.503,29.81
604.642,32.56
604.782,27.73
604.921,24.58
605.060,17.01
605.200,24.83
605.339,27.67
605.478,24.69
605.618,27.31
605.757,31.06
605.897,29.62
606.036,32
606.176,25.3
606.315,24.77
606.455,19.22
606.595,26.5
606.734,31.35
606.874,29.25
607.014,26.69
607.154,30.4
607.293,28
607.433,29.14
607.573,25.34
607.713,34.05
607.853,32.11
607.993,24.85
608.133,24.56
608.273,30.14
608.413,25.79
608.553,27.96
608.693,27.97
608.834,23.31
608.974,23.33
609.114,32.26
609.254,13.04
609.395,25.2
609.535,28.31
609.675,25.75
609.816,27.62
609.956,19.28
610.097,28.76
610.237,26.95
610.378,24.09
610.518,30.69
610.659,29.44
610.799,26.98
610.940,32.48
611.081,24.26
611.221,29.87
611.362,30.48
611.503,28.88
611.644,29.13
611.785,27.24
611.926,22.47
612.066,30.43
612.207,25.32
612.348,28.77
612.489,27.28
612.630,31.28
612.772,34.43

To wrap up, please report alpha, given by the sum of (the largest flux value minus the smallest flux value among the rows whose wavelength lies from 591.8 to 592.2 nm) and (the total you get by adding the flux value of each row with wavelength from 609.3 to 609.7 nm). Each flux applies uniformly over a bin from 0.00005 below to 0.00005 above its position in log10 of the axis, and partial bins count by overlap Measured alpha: 85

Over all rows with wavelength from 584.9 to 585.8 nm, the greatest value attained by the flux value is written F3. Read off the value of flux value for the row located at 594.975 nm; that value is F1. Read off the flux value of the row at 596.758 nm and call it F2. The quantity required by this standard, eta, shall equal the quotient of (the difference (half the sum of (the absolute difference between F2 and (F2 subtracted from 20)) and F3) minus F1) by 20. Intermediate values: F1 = 34.59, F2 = 30.45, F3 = 36.79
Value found 0.213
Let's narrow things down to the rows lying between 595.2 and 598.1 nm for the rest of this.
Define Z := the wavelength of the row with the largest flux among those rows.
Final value 595.935 nm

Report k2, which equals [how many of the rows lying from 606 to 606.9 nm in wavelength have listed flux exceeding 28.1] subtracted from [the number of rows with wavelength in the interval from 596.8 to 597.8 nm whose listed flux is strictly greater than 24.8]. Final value 2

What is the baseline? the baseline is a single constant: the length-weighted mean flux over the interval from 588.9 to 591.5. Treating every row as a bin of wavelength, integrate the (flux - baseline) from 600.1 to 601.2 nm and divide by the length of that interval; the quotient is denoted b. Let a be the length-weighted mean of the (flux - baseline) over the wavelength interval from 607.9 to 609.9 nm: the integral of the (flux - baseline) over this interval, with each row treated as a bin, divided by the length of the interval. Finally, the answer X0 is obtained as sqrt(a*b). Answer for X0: 1.3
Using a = 1.2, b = 1.4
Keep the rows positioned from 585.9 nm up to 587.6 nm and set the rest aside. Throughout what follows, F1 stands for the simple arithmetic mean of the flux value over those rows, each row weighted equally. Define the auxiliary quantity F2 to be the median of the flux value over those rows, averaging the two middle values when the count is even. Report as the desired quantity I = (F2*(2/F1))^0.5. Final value 1.41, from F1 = 27.5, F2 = 27.2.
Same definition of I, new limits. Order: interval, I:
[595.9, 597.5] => 1.41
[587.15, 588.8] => 1.45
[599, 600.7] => 1.45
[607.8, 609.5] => 1.40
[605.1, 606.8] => 1.41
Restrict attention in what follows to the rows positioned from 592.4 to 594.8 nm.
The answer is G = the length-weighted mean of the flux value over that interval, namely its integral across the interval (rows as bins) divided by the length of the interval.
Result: 26.1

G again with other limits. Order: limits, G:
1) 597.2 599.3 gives 25.8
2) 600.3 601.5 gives 25.6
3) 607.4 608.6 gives 28.2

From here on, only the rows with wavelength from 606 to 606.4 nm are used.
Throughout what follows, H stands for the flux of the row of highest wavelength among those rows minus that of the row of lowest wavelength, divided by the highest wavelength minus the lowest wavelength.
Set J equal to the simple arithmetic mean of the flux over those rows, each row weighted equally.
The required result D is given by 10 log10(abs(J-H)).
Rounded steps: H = -26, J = 27.4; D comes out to 17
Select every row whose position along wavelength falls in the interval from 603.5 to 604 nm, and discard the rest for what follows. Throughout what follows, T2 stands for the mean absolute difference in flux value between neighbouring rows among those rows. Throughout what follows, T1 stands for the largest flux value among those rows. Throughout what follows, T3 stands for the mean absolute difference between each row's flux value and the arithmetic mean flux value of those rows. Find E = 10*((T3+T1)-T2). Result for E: 280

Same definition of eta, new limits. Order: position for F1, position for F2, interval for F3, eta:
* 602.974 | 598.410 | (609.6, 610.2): 0.578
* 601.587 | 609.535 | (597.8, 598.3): 0.243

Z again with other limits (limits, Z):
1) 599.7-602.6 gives 602.280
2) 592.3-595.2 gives 594.975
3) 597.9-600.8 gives 599.789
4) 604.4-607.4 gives 604.642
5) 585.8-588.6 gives 586.811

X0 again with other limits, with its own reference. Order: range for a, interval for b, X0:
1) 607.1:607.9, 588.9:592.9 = 2.3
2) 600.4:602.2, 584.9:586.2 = 2.4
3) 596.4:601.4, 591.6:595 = 1.6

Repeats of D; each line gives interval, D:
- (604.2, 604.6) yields 5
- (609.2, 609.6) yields 15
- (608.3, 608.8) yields 13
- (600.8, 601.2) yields 16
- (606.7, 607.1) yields 17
